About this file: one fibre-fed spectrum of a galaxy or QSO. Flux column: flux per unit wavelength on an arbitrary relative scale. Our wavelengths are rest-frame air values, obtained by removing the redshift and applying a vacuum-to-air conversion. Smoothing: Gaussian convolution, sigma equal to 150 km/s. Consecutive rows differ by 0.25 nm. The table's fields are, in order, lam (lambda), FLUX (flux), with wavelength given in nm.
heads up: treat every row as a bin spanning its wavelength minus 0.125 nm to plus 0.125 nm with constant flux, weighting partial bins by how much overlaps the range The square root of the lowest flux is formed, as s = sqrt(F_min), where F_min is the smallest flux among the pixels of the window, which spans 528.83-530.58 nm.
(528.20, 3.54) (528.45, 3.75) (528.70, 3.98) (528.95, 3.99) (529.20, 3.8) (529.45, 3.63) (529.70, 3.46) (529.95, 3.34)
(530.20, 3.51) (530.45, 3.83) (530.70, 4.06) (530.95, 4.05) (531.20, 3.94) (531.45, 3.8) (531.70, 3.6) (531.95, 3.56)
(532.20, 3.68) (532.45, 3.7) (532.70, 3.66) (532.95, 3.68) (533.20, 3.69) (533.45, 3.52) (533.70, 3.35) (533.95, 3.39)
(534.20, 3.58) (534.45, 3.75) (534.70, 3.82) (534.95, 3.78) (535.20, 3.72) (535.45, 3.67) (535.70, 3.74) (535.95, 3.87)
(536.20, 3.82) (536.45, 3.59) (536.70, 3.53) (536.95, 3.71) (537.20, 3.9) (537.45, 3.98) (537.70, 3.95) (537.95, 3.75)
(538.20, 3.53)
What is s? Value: 1.828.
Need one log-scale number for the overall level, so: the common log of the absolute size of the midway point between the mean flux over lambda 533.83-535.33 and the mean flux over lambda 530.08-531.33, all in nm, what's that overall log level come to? 0.577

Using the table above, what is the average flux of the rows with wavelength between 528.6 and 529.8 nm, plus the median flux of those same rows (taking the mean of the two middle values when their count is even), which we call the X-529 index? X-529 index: 7.57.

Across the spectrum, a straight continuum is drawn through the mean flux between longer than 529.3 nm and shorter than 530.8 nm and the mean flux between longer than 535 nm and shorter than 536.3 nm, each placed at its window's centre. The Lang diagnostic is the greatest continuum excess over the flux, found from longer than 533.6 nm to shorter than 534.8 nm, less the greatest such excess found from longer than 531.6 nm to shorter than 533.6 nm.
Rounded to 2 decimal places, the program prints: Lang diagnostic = 0.18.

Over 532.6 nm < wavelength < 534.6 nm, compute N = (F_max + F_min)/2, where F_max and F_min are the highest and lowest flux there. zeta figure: 3.55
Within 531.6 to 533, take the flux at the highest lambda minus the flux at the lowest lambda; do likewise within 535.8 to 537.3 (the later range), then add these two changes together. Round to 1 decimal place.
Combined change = 0.1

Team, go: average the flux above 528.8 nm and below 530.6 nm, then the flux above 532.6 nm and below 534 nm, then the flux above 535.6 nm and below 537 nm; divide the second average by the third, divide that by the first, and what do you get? 0.262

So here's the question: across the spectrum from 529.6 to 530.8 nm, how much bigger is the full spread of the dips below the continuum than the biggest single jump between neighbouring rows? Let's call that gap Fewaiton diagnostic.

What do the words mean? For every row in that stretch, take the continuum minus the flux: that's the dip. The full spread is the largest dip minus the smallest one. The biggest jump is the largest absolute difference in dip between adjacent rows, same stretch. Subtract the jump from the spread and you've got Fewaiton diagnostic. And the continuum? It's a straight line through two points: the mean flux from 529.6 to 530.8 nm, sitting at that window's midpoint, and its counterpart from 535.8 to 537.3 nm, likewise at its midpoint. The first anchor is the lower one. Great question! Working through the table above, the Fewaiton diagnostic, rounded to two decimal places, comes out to 0.39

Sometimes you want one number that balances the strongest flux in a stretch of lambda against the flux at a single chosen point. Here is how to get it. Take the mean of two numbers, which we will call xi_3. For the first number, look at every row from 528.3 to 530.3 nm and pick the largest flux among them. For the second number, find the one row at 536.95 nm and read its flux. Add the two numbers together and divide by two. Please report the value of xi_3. 3.85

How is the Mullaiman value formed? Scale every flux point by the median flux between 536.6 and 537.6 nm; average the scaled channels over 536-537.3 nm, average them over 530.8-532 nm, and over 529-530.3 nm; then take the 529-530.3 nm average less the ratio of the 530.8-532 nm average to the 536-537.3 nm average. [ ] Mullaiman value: -0.09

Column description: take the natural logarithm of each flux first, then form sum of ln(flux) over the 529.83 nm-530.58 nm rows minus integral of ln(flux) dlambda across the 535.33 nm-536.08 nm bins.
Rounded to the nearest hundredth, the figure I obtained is 2.81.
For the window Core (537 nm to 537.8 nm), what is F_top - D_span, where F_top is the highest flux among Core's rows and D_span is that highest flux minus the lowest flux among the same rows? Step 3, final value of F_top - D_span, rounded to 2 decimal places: 3.90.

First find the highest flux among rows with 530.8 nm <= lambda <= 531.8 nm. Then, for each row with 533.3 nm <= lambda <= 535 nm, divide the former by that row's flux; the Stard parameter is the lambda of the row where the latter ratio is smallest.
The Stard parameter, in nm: 534.70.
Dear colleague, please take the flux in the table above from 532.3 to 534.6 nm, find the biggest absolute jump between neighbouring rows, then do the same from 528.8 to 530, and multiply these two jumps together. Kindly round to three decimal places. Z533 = 0.036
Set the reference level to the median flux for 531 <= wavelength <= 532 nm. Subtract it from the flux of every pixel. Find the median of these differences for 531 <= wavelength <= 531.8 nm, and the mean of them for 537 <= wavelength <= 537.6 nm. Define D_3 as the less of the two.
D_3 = 0.10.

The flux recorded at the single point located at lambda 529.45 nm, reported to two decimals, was 3.63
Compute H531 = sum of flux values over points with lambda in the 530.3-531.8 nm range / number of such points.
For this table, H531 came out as 3.88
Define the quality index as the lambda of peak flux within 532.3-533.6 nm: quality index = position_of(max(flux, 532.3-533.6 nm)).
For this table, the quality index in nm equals 532.45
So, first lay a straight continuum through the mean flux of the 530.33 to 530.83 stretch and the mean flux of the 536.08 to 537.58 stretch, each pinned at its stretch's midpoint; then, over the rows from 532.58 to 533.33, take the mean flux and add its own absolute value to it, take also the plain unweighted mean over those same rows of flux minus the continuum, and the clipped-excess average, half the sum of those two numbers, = 3.58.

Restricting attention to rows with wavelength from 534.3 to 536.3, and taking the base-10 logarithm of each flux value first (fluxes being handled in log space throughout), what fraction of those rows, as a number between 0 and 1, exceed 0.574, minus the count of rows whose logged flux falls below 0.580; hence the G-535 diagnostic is -4.4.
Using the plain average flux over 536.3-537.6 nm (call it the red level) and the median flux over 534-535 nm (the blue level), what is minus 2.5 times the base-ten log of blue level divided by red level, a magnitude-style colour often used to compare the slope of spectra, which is -0.01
